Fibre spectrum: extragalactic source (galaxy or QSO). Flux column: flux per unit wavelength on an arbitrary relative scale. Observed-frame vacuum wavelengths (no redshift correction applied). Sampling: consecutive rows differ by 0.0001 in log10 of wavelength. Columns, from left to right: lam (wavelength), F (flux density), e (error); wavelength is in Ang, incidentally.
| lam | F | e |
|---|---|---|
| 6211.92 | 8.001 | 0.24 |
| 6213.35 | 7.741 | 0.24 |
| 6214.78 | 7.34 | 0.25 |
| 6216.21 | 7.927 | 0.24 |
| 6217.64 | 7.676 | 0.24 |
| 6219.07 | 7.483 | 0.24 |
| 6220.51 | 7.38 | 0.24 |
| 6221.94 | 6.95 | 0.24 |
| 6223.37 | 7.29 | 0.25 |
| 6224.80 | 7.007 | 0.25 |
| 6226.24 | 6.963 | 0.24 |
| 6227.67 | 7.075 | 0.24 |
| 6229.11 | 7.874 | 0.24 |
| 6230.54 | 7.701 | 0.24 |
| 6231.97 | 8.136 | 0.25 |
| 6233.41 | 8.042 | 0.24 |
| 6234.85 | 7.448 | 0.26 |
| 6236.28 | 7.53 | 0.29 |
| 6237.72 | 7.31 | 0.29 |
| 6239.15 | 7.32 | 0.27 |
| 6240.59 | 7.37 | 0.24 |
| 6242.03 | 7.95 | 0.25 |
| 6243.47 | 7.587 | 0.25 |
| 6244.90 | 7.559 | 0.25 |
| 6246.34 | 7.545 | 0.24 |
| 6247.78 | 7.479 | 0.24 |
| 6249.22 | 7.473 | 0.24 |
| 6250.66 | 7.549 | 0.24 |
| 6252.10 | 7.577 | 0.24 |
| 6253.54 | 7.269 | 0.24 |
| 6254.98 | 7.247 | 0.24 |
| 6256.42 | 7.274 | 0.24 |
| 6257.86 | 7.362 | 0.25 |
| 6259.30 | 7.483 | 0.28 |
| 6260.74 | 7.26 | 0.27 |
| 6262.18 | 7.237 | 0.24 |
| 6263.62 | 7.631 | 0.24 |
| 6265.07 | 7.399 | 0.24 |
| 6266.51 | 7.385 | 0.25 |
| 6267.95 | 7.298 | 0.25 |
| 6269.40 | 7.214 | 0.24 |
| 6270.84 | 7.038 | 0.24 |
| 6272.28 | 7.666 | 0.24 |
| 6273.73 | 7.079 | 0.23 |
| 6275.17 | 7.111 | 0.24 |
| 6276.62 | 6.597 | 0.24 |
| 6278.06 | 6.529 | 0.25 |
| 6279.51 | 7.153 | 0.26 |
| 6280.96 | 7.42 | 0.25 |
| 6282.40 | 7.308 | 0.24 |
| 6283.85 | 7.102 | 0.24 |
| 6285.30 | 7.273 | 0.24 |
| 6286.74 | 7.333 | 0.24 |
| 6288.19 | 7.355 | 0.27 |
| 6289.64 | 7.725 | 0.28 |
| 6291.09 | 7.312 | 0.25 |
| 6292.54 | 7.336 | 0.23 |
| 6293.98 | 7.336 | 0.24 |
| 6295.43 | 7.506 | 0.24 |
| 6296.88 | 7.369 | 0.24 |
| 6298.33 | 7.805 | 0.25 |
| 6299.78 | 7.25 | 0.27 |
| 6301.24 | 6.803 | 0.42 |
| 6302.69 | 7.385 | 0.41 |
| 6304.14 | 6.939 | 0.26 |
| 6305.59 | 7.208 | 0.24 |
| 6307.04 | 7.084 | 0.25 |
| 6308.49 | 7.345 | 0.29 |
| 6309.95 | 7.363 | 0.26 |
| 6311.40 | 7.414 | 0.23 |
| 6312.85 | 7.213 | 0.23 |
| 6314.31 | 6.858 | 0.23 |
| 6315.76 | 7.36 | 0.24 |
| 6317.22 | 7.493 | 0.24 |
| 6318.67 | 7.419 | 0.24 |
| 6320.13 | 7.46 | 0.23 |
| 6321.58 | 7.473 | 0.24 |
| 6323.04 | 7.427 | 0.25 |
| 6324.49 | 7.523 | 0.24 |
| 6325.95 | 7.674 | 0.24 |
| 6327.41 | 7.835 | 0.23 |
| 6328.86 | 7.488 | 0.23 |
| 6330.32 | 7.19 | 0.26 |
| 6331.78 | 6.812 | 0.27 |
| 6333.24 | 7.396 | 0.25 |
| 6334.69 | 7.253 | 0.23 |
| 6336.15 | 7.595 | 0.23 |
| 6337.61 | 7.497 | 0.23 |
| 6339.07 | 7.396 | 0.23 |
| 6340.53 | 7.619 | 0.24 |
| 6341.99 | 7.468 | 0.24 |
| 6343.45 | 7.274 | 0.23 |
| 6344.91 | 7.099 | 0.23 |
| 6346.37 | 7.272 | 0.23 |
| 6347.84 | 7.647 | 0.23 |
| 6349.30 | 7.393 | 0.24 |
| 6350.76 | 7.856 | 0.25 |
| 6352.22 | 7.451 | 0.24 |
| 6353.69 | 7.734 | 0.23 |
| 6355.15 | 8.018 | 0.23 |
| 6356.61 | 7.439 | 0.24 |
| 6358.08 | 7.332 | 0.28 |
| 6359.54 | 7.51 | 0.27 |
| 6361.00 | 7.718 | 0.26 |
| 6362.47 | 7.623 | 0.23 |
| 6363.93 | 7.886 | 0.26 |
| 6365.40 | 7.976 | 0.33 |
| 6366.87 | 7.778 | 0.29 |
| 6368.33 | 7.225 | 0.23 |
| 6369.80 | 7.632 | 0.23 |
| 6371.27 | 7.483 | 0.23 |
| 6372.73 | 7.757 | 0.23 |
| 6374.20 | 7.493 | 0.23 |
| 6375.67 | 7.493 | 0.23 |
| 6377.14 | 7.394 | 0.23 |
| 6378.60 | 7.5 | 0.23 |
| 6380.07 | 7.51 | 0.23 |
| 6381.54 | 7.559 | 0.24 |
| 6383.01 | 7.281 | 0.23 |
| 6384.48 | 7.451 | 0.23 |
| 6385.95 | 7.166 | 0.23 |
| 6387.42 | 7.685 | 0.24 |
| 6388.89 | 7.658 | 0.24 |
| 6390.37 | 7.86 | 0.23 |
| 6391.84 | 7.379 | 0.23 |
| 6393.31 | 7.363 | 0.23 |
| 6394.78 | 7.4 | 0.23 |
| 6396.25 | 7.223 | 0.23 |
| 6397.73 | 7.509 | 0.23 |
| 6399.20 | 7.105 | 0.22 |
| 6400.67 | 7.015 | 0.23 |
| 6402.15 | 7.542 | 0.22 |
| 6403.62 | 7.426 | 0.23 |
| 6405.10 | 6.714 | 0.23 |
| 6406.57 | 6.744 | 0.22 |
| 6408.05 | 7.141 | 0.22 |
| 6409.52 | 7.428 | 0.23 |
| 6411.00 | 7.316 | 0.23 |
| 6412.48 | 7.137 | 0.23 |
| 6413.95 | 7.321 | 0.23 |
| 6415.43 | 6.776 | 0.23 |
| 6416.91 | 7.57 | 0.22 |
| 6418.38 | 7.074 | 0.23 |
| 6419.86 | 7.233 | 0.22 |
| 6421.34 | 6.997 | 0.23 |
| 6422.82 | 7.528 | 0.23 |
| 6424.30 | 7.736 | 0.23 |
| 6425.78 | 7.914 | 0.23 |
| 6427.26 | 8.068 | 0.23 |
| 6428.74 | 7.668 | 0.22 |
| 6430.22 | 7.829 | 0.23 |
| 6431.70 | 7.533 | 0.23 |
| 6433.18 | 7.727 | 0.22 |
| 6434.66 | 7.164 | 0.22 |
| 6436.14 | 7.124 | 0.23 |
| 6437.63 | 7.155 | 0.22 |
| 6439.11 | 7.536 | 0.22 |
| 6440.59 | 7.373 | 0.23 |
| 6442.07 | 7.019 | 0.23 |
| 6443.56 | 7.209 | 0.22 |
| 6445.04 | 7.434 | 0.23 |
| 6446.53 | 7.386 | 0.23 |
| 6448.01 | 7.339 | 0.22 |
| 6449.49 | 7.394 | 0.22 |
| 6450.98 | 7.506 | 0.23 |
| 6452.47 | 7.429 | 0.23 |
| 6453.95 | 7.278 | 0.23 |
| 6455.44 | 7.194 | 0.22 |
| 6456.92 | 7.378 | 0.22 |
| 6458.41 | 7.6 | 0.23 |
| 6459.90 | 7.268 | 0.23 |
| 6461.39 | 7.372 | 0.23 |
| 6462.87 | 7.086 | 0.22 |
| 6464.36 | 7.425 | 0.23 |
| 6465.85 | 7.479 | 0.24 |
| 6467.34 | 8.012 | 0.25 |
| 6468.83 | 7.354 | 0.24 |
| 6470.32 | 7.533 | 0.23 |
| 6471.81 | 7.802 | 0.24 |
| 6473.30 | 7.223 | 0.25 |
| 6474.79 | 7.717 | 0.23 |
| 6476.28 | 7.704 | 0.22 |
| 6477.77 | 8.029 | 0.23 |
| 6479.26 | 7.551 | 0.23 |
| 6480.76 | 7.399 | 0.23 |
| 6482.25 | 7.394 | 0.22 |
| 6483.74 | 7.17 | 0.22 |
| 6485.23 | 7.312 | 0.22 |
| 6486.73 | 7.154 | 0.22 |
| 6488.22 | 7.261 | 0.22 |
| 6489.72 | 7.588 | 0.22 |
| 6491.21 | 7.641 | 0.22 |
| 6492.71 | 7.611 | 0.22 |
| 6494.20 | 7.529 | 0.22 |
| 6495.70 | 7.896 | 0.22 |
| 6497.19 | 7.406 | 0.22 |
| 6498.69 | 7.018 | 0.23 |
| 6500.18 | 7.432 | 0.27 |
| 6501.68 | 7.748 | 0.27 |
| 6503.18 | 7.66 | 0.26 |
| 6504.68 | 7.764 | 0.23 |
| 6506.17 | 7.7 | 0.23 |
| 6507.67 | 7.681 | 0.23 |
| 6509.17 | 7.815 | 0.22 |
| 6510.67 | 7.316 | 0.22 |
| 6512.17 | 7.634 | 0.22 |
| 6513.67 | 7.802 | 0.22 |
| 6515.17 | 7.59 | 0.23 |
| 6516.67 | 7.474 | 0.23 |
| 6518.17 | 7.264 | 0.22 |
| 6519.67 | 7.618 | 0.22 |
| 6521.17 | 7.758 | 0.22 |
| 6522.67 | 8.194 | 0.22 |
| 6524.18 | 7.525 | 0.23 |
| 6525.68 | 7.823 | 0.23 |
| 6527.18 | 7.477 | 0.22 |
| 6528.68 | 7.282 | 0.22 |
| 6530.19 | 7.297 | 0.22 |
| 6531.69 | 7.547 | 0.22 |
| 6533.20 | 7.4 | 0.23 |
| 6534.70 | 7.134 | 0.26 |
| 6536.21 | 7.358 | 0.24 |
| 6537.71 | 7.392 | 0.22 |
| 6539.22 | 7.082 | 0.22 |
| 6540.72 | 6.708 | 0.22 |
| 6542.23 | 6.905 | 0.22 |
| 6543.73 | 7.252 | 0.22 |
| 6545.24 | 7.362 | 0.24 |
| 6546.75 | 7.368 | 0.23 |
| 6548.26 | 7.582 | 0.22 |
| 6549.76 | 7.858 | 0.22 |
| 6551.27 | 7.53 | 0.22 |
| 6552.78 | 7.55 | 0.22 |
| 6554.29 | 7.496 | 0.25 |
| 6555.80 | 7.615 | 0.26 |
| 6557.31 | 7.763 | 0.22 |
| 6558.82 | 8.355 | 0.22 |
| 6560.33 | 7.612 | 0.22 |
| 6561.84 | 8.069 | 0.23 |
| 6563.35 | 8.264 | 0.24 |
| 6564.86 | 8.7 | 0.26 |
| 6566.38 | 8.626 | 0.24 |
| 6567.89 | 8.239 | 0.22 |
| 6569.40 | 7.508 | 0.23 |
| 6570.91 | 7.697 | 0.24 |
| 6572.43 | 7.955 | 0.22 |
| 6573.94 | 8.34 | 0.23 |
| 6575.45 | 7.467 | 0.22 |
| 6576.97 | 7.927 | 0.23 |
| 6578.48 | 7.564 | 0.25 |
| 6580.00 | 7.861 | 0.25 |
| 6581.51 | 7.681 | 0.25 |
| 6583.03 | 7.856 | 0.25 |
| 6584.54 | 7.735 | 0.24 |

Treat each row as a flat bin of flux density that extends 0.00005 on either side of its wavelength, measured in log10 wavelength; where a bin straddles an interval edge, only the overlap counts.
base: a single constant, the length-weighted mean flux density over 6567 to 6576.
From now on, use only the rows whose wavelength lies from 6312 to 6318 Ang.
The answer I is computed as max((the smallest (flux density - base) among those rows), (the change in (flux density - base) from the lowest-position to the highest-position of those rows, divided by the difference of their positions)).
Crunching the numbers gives 0.06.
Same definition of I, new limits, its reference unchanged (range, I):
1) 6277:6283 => 0.18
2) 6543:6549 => 0.07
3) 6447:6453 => 0.02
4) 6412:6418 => 0.10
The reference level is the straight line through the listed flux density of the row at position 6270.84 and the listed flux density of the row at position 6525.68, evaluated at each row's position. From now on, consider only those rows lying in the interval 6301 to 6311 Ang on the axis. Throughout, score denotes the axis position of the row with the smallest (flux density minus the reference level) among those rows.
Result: 6301.24 Ang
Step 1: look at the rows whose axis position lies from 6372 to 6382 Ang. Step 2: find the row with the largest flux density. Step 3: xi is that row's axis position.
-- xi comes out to 6372.73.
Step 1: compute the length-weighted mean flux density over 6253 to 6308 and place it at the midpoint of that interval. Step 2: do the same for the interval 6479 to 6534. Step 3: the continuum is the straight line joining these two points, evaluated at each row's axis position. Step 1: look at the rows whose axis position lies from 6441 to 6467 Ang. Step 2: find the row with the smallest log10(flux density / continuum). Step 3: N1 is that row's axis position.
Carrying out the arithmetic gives 6442.07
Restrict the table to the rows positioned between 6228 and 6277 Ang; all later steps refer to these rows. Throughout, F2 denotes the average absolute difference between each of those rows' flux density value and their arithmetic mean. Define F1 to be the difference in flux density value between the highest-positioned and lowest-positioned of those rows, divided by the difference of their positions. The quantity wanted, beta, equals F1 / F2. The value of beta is -0.12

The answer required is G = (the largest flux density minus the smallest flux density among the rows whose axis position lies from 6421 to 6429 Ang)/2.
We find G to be 0.54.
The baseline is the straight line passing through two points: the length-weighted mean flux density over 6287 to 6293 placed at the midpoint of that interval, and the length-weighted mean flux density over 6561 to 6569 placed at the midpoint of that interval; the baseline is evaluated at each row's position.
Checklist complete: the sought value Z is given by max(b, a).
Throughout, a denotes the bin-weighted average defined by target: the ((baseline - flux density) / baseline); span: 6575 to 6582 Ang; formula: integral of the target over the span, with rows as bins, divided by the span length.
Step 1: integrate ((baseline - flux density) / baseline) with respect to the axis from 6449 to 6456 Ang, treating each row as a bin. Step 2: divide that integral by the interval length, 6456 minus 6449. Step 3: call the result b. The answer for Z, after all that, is 0.080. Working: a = 0.080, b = 0.07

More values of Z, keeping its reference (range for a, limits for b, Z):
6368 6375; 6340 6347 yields 0.034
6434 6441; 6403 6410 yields 0.094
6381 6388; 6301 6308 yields 0.048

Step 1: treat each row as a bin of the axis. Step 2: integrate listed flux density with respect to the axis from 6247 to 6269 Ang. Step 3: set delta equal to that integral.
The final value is 163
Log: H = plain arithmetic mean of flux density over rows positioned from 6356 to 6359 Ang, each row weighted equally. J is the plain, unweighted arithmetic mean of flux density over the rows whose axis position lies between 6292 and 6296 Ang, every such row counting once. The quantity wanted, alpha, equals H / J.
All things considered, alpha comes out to 1.00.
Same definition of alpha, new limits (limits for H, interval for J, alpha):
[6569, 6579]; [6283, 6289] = 1.07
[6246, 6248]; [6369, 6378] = 1.00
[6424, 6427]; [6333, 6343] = 1.05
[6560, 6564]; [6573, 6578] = 1.01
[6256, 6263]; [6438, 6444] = 1.01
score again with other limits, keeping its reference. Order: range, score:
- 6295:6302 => 6301.24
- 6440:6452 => 6442.07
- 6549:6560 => 6554.29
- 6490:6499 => 6498.69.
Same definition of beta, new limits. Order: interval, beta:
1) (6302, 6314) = -0.13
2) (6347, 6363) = -0.01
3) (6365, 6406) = -0.16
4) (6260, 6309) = 0.01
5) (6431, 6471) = 0.00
